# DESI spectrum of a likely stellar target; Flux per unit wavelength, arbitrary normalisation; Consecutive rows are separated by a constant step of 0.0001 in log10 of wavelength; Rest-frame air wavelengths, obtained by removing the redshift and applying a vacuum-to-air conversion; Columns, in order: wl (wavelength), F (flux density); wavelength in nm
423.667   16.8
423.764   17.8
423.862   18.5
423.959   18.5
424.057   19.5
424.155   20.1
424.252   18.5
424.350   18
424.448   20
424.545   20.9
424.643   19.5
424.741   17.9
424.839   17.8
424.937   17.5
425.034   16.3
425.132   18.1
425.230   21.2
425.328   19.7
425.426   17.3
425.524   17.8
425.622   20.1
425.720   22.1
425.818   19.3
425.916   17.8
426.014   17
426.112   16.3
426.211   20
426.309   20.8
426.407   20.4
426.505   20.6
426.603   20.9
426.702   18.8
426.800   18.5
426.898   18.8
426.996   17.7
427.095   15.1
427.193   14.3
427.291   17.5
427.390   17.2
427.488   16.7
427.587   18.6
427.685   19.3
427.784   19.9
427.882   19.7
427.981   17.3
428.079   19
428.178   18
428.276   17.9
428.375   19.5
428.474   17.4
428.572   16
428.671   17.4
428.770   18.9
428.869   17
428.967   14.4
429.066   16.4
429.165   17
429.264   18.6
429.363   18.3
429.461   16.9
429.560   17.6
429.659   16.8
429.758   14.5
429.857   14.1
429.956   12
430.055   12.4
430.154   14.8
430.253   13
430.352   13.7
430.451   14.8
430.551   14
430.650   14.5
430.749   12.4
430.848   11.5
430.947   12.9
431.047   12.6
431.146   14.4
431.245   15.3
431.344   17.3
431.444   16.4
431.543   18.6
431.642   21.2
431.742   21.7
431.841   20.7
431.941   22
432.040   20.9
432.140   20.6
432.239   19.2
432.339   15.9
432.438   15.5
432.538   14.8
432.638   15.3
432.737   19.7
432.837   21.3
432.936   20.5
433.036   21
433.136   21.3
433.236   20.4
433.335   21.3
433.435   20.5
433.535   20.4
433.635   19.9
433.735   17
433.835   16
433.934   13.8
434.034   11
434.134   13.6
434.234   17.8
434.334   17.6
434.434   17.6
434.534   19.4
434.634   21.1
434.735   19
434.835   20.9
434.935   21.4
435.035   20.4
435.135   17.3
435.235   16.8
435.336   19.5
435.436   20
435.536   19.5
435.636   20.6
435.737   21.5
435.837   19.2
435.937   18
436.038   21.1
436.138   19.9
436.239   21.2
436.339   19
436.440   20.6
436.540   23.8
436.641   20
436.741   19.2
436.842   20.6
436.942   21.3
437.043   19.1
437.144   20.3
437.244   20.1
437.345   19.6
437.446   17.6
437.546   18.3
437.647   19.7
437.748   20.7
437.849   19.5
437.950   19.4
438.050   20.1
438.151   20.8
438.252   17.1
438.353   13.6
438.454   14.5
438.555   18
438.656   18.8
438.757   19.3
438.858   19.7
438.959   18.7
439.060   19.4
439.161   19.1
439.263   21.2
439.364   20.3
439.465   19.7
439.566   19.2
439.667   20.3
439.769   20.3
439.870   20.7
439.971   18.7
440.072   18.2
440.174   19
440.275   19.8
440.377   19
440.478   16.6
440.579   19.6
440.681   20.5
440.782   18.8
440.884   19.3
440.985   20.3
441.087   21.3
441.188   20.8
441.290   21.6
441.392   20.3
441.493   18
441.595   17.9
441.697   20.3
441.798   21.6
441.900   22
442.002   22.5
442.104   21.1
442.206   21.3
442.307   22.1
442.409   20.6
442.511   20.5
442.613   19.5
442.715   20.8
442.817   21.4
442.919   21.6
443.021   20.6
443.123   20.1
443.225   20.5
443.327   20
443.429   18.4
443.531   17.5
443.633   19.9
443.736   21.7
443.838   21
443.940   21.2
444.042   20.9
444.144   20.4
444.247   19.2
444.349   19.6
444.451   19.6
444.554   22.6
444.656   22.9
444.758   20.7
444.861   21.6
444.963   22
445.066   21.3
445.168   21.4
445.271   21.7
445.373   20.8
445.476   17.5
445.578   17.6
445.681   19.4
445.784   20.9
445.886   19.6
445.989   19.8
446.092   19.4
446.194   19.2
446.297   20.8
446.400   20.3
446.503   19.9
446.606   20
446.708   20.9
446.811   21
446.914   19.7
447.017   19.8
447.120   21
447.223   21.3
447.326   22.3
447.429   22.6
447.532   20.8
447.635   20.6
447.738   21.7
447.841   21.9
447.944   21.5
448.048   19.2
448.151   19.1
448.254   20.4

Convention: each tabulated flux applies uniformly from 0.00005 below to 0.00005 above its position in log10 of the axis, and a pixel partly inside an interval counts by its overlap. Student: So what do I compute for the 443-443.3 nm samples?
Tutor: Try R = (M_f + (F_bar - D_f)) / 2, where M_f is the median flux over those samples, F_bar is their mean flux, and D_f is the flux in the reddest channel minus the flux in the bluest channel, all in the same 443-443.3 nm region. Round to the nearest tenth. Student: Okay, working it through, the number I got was 20.5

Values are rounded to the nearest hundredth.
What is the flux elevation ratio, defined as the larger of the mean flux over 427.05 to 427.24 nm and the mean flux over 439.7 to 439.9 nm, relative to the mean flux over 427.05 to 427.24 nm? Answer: 1.39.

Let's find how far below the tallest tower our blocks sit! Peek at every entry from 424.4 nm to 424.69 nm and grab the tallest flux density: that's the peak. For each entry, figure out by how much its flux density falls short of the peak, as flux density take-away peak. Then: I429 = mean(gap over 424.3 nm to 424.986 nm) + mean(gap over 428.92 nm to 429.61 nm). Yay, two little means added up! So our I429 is -6.0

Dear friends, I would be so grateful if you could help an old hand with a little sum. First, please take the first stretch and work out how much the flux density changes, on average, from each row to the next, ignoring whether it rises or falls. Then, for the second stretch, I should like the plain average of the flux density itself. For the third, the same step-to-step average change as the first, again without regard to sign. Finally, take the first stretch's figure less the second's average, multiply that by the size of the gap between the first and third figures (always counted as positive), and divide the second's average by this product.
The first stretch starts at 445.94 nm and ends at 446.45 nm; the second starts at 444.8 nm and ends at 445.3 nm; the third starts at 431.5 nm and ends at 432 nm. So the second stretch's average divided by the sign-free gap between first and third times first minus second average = -1.5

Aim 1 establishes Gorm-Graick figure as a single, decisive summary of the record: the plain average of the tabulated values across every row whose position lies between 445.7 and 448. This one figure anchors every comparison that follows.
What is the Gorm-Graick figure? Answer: 20.7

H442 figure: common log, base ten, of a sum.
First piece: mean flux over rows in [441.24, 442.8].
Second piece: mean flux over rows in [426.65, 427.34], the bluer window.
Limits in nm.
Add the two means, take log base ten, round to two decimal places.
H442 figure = 1.58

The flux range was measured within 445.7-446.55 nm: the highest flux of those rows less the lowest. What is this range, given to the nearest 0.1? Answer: 1.7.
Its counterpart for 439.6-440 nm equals 2.0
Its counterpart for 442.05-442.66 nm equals 2.6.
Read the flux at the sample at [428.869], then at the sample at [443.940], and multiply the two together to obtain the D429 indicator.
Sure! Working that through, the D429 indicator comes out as 360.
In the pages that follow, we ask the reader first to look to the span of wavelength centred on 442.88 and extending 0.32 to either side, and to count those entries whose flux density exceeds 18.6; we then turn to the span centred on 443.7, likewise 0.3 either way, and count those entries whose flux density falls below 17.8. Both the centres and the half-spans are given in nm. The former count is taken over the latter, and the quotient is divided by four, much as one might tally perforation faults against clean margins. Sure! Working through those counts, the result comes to 1.5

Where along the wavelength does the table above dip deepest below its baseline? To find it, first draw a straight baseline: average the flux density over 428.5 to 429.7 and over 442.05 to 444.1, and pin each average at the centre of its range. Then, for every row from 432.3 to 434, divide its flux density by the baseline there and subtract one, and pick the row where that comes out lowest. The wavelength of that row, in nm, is 433.934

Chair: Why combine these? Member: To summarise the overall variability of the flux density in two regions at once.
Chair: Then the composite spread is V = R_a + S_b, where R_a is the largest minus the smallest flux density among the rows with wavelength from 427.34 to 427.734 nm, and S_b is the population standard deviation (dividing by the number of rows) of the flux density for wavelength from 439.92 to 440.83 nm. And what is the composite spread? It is 3.6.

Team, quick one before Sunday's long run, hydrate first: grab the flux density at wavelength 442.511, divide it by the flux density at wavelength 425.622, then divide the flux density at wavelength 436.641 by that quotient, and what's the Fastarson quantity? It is 19.6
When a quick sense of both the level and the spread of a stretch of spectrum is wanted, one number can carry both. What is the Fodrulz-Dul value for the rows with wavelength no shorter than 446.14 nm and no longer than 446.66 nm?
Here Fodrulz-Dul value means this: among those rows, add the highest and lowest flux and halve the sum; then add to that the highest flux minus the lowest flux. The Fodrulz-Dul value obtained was 21.6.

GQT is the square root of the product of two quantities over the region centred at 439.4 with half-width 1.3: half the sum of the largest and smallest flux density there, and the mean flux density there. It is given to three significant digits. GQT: 18.1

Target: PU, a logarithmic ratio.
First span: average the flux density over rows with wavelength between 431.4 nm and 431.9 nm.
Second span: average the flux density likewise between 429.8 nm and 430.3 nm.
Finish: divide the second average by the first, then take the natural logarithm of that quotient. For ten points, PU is -0.40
